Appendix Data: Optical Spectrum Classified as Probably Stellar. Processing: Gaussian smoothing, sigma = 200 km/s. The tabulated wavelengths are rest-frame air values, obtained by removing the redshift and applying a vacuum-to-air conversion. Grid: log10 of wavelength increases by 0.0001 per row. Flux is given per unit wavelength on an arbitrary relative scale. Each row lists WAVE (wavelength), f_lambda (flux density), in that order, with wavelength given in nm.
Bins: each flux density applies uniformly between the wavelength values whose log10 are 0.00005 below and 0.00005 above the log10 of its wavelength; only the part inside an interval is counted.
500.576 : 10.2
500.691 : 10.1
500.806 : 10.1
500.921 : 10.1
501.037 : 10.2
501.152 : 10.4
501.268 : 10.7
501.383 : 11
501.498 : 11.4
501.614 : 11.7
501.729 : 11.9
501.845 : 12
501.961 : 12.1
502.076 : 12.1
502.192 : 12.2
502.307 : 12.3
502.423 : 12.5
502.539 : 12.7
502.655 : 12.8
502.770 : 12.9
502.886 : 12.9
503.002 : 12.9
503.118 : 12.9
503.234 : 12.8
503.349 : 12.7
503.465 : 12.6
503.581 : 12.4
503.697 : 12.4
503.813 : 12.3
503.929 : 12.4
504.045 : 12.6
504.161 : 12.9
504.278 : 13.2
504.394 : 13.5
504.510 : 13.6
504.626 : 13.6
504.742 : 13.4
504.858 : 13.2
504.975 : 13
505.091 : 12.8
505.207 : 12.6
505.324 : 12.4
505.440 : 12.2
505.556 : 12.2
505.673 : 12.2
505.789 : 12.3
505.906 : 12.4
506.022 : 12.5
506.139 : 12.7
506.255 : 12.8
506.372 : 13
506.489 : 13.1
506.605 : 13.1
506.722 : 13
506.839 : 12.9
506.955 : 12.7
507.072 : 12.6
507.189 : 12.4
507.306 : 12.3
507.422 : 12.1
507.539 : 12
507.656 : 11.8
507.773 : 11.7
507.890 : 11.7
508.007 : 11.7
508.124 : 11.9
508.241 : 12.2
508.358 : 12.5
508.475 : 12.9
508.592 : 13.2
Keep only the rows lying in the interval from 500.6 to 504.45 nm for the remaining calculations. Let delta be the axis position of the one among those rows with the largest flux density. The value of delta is 504.394 nm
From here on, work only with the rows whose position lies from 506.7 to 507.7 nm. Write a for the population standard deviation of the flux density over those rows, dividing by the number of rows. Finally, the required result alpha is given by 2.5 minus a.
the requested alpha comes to 2.11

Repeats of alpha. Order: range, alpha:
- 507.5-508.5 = 2.11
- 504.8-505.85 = 2.14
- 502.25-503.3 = 2.30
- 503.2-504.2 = 2.31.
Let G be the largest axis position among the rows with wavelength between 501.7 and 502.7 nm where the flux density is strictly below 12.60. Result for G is 502.423 nm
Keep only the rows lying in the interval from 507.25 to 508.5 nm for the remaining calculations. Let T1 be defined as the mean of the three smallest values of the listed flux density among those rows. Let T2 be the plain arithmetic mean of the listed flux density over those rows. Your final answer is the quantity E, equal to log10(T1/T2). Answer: -0.014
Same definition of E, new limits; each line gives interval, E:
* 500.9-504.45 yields -0.076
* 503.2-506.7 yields -0.020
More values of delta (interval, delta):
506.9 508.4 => 506.955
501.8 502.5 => 502.423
